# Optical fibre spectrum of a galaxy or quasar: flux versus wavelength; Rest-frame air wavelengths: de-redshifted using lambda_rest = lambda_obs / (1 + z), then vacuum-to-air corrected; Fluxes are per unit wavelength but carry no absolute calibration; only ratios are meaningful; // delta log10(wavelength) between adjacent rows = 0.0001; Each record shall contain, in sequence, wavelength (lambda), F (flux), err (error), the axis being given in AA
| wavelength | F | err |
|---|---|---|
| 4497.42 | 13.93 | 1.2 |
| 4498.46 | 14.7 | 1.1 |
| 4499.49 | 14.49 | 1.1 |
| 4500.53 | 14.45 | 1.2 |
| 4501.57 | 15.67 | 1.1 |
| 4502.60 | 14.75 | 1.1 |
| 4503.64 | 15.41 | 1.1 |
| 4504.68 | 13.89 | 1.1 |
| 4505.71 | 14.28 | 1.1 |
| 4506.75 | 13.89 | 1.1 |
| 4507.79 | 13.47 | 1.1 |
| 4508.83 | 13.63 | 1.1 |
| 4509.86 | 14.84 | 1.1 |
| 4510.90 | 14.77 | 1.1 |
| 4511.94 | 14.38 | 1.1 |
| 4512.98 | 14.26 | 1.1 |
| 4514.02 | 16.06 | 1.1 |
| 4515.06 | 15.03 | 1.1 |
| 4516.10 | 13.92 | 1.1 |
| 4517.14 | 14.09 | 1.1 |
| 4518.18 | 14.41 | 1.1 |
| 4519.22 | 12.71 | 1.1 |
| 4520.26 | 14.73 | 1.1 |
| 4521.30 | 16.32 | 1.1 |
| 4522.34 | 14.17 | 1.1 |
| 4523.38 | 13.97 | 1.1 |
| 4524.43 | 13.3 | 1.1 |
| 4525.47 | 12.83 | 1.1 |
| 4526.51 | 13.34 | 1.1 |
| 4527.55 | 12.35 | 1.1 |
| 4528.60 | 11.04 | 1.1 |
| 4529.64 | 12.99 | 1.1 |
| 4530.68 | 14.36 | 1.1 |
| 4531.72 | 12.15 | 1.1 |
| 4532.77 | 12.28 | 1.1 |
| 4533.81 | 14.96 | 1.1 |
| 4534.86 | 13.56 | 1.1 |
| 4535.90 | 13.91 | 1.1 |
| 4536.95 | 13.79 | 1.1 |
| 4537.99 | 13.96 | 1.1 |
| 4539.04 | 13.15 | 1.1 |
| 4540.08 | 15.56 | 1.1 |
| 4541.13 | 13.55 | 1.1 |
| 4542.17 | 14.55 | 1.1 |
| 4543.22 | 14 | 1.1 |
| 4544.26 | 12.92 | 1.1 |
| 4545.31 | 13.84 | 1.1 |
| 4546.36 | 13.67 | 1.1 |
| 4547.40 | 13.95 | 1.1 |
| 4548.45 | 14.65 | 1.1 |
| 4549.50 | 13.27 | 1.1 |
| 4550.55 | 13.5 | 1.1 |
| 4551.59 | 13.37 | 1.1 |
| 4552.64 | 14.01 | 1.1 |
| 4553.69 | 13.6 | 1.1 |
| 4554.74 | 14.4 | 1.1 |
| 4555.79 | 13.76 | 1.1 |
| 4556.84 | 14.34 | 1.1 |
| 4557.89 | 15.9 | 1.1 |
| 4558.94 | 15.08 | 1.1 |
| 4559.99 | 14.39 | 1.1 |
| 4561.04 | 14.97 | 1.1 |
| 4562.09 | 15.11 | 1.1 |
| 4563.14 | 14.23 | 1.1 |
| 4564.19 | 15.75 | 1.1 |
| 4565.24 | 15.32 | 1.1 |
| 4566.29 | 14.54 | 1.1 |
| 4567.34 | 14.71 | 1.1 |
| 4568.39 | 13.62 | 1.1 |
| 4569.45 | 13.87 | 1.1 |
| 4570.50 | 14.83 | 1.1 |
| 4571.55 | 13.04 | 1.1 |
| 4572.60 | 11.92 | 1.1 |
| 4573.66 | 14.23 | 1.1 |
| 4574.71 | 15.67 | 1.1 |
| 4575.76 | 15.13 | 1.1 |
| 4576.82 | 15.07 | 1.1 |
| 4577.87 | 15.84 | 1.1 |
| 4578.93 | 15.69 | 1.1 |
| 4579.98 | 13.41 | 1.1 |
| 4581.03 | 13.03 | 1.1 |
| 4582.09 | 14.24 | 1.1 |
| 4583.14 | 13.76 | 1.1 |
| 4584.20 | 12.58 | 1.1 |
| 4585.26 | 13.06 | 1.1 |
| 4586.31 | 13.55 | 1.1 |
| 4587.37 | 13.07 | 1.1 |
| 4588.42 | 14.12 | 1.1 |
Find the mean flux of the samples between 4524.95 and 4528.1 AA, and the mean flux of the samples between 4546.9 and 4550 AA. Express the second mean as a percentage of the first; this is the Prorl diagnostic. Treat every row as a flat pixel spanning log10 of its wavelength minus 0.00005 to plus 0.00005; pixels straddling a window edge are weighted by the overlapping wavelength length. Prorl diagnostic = 109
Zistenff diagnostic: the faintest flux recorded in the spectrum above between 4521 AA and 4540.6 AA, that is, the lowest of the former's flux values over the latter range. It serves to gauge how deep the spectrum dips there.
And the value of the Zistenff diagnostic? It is 11.04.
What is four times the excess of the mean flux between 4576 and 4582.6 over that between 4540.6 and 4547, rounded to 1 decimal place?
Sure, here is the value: 3.2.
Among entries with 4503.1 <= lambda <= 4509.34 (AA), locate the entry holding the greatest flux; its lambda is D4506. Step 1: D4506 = 4503.64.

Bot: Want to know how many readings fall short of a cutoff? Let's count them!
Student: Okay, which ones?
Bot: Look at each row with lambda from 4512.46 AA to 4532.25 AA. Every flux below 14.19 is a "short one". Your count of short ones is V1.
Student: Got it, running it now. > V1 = 12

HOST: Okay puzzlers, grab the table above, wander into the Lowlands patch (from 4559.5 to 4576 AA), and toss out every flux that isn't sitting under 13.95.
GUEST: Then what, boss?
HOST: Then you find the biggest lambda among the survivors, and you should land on 4572.60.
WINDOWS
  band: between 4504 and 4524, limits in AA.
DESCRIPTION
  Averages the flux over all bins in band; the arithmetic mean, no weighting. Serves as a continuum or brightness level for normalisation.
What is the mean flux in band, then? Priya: 14.4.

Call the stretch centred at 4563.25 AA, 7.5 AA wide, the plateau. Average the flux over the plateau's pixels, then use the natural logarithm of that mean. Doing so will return 2.70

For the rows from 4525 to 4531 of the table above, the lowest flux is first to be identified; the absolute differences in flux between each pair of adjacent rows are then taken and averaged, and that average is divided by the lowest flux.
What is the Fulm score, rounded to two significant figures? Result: 0.11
